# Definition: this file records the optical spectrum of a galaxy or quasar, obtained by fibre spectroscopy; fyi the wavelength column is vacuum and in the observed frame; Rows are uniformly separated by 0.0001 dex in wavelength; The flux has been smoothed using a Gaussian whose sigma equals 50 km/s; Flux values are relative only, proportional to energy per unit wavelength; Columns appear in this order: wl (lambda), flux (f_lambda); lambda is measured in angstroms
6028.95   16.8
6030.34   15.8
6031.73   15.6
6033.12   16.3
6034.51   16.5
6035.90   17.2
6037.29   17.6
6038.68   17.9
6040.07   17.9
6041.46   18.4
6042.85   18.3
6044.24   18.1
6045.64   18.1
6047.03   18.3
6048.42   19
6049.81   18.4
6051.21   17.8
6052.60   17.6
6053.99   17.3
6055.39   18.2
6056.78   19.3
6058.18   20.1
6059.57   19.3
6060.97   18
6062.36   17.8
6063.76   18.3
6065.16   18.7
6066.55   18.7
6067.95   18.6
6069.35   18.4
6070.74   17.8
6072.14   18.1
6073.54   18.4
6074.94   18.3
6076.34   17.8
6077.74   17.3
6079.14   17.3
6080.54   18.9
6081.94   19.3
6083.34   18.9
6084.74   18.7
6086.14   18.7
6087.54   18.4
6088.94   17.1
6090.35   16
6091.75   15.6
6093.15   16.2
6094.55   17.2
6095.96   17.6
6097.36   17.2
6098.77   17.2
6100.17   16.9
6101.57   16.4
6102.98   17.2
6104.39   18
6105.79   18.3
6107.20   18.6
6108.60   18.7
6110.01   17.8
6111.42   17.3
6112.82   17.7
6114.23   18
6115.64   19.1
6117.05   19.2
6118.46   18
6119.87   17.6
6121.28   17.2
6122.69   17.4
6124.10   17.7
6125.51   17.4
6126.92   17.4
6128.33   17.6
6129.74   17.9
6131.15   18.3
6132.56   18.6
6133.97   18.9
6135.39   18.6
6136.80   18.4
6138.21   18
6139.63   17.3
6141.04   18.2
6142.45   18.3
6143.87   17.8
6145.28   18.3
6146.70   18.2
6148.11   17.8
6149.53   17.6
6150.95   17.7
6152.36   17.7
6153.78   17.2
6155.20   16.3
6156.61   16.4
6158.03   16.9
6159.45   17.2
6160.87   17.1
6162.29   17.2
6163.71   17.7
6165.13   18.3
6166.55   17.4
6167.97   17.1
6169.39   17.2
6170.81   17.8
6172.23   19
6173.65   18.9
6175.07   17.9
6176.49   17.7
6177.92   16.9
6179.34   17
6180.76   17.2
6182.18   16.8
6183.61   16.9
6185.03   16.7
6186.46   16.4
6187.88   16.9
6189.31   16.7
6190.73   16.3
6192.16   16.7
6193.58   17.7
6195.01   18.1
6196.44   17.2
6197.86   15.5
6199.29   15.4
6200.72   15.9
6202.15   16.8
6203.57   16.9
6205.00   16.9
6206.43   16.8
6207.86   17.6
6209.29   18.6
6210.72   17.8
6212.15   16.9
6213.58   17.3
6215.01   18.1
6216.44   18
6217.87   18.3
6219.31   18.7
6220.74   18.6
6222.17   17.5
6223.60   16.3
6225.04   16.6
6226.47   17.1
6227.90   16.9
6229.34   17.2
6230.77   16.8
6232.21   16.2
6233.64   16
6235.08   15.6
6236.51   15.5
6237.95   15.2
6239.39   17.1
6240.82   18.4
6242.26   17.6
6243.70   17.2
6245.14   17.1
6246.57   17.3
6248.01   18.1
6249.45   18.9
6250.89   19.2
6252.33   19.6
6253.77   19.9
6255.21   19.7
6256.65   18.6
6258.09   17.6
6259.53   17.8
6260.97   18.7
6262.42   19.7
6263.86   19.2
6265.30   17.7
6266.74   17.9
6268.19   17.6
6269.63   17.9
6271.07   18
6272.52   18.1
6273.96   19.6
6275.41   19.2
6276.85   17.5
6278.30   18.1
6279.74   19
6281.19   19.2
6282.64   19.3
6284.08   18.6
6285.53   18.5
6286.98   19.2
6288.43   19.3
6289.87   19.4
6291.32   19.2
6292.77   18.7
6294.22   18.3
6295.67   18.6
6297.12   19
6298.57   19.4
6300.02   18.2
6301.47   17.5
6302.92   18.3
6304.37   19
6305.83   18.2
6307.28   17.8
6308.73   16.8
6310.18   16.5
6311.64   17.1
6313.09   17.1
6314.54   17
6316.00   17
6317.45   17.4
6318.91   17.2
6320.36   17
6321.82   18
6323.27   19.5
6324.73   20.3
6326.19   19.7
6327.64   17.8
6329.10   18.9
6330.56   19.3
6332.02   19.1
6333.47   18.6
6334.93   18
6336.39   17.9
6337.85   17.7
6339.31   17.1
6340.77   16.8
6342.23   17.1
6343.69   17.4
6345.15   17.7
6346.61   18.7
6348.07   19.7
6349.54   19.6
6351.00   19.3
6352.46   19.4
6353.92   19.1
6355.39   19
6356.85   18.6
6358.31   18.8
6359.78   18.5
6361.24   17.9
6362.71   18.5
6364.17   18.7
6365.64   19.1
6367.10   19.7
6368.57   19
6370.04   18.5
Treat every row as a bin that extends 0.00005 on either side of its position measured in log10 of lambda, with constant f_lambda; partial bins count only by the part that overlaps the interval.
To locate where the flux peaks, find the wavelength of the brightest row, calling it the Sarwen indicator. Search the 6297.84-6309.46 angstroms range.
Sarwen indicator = 6298.57 angstroms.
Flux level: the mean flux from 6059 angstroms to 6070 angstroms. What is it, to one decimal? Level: 18.5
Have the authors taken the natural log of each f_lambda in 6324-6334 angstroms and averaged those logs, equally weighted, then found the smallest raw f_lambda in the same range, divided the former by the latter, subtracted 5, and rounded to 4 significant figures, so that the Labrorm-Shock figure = -4.834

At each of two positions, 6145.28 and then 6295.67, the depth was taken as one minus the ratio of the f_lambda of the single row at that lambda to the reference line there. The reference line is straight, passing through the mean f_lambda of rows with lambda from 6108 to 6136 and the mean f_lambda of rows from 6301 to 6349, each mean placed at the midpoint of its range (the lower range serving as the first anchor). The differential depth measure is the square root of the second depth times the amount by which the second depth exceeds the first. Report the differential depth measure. 0.025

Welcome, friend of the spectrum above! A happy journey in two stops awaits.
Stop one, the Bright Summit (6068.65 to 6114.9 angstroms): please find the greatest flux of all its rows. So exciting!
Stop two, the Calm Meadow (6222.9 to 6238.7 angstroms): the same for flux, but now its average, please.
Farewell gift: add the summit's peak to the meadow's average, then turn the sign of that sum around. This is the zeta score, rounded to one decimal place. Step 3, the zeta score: -35.6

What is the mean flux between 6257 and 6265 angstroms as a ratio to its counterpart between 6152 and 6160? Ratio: 1.10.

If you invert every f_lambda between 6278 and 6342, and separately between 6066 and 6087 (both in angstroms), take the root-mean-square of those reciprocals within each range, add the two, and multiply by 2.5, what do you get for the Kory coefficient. 0.274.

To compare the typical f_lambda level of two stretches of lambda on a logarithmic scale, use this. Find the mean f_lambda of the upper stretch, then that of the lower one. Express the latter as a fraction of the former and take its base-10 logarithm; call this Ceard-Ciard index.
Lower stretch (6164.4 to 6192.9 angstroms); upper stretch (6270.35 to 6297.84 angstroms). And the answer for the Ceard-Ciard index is -0.036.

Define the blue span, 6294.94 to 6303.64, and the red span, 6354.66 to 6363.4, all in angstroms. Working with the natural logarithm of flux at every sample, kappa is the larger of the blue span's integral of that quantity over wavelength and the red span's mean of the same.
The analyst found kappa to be 25.4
